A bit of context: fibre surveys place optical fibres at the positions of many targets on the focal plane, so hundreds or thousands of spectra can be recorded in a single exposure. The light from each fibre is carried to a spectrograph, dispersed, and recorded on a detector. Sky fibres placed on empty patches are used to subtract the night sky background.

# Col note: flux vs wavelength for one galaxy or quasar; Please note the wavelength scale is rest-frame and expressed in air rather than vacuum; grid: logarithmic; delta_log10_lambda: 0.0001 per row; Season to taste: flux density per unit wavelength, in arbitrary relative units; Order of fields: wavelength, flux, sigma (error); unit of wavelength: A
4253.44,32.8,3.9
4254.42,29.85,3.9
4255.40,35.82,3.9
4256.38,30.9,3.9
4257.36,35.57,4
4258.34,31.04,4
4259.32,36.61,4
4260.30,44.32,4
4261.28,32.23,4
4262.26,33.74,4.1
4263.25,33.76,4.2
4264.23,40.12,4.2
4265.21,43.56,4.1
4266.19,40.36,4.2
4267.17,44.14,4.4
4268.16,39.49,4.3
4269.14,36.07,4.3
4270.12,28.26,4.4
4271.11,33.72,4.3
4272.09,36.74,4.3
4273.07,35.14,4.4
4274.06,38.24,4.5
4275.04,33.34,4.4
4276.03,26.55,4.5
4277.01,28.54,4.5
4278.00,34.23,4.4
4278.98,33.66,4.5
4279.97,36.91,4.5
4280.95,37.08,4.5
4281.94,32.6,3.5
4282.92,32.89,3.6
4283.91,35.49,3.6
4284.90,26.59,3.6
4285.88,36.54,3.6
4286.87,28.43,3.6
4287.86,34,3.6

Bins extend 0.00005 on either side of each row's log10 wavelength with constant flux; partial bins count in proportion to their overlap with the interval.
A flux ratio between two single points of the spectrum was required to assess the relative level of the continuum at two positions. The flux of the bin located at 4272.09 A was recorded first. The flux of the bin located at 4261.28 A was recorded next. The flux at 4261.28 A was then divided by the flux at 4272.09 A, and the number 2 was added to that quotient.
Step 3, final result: 2.88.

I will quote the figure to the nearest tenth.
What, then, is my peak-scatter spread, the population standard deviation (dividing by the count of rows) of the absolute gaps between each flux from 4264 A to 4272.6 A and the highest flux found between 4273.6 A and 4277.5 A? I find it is 2.7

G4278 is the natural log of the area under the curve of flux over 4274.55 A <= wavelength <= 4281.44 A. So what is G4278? 5.42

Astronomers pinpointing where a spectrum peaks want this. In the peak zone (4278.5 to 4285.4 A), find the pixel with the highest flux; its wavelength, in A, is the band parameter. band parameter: 4280.95 A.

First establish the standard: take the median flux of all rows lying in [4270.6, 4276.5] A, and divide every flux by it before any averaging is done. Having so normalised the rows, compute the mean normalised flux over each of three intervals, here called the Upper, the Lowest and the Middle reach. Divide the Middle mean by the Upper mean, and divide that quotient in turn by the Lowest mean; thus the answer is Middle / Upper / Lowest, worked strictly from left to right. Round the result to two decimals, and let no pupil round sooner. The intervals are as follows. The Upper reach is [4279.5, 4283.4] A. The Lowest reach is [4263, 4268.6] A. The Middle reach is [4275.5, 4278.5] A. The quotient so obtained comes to 0.73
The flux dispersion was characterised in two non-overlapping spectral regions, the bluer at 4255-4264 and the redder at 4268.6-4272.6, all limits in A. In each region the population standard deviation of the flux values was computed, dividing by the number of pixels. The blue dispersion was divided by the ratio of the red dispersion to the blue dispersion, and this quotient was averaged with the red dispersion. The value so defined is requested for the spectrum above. 3.9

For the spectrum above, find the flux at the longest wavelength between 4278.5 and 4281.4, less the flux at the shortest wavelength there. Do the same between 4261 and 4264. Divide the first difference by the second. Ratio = 2.2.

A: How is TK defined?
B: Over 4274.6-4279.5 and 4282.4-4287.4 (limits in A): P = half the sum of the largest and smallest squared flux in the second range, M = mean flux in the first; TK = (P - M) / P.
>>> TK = 0.969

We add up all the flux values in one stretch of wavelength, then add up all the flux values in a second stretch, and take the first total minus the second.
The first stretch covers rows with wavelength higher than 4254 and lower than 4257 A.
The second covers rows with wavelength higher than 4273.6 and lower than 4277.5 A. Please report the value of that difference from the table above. -30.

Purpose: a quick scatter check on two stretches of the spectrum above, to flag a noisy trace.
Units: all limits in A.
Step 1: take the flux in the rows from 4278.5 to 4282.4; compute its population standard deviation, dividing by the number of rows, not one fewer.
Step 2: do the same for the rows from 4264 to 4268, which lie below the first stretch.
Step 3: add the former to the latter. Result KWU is 3.8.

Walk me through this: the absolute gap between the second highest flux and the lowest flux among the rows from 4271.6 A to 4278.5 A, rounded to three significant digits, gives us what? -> 10.2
